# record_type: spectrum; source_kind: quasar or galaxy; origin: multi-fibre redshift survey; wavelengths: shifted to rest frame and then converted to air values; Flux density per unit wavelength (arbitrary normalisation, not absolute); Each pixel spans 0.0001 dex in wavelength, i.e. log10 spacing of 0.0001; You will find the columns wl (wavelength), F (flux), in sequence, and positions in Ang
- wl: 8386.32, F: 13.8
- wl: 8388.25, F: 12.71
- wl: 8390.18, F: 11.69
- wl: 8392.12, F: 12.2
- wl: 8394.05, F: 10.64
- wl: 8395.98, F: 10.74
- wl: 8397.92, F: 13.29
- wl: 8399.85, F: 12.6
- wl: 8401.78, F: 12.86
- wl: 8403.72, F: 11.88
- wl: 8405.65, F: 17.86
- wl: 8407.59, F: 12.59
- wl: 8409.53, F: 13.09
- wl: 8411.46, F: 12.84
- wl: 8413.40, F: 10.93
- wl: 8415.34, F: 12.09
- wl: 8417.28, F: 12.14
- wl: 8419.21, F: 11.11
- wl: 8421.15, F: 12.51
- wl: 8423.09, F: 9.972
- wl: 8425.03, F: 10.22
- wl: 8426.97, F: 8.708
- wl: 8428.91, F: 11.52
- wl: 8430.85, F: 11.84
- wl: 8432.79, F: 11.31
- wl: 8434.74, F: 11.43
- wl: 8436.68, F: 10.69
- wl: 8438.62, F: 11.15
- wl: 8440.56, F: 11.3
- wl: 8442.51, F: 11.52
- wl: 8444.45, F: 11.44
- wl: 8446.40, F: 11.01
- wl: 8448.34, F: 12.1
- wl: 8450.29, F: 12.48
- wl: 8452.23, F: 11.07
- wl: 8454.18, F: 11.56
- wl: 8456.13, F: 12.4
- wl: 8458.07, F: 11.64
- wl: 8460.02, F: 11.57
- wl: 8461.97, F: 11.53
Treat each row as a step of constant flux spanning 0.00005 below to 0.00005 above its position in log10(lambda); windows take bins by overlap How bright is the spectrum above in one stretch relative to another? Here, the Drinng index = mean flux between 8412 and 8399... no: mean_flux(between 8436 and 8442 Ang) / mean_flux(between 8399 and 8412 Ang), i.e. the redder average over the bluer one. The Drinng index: 0.83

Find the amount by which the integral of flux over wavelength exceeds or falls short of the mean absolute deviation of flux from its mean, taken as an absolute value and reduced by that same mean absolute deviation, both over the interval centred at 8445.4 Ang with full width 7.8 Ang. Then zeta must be 89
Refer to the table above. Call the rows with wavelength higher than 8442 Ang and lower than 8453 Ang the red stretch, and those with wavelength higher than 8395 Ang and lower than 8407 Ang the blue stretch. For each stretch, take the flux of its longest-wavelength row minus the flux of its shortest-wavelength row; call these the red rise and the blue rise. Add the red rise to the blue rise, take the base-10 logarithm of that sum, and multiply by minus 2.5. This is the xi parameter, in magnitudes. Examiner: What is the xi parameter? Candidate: -2.1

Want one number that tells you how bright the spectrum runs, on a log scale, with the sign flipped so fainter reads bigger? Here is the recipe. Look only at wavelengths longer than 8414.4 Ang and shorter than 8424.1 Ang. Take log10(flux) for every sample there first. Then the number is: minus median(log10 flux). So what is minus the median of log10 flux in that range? -1.08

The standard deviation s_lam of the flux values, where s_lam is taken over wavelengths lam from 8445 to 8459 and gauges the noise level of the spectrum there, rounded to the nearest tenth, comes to 0.6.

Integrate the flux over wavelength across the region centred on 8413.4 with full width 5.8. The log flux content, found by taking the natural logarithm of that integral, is 4.2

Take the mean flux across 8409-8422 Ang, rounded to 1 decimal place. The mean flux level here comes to 12.1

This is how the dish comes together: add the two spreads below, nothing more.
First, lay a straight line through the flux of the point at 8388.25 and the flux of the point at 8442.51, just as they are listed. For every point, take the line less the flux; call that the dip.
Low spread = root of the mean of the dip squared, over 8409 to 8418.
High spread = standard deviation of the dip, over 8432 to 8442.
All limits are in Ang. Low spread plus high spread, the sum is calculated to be 1.0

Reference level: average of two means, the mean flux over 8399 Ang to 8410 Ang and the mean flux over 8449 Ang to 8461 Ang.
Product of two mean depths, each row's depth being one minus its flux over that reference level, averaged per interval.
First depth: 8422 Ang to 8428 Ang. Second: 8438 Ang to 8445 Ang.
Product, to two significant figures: 0.024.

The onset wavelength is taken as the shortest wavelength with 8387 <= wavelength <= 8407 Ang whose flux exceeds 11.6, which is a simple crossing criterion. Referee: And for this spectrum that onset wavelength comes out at 8388.25 Ang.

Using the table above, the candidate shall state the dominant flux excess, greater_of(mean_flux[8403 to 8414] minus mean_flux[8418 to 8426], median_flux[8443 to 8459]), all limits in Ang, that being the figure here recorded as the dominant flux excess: 11.6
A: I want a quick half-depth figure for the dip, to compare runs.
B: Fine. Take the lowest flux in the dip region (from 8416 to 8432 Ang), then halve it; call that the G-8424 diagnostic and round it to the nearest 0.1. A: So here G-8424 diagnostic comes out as 4.4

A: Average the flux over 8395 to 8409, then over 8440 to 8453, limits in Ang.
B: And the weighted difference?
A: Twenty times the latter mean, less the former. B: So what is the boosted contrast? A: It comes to 218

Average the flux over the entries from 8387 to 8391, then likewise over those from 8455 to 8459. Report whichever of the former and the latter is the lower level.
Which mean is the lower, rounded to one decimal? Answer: 12.0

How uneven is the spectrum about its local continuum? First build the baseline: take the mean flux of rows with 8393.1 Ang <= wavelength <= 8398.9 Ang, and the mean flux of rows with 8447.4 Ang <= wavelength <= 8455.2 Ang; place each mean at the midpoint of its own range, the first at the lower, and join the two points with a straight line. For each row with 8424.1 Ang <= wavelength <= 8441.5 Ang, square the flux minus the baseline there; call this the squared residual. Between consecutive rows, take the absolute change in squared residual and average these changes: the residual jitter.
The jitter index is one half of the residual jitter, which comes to 1.1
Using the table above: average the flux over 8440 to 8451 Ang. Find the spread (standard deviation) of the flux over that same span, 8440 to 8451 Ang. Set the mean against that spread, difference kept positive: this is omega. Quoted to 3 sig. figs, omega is 11.1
